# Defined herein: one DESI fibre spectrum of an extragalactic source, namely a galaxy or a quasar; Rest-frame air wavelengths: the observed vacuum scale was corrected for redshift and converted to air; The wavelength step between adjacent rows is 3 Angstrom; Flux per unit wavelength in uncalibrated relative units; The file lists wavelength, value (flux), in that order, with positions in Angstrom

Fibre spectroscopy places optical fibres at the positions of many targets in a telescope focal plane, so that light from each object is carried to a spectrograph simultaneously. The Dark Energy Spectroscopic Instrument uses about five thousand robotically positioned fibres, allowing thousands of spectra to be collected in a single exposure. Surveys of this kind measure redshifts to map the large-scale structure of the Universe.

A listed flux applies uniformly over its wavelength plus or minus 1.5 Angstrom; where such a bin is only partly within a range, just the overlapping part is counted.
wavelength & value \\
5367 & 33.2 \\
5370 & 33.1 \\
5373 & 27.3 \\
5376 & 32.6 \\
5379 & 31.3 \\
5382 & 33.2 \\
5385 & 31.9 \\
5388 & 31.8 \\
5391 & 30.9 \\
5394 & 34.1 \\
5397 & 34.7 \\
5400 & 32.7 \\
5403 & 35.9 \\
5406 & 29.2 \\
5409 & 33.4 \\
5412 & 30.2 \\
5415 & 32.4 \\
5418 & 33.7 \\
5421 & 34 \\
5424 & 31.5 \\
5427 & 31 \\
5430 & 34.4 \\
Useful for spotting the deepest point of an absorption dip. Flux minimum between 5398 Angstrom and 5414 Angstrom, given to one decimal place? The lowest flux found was 29.2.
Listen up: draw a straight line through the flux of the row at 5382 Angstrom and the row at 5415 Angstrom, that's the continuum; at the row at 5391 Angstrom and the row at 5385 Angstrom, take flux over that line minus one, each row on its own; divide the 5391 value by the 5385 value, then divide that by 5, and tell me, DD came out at 0.34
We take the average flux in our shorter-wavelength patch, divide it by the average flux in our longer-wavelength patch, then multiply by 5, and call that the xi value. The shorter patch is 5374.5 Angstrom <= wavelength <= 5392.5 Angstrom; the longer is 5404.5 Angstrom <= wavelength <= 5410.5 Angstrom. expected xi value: 5.10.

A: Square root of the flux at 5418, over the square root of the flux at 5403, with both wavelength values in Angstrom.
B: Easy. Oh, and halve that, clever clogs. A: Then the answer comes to 0.484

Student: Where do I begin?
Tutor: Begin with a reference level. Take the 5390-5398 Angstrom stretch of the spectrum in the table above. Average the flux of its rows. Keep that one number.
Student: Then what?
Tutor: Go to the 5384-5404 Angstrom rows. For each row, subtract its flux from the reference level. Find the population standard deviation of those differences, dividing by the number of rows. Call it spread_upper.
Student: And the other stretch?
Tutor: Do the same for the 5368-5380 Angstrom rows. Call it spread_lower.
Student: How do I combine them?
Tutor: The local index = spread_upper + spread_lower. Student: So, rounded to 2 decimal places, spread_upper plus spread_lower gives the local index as 3.95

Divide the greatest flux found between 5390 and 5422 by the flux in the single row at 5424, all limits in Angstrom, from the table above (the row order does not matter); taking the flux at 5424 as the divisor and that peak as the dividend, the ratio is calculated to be 1.14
